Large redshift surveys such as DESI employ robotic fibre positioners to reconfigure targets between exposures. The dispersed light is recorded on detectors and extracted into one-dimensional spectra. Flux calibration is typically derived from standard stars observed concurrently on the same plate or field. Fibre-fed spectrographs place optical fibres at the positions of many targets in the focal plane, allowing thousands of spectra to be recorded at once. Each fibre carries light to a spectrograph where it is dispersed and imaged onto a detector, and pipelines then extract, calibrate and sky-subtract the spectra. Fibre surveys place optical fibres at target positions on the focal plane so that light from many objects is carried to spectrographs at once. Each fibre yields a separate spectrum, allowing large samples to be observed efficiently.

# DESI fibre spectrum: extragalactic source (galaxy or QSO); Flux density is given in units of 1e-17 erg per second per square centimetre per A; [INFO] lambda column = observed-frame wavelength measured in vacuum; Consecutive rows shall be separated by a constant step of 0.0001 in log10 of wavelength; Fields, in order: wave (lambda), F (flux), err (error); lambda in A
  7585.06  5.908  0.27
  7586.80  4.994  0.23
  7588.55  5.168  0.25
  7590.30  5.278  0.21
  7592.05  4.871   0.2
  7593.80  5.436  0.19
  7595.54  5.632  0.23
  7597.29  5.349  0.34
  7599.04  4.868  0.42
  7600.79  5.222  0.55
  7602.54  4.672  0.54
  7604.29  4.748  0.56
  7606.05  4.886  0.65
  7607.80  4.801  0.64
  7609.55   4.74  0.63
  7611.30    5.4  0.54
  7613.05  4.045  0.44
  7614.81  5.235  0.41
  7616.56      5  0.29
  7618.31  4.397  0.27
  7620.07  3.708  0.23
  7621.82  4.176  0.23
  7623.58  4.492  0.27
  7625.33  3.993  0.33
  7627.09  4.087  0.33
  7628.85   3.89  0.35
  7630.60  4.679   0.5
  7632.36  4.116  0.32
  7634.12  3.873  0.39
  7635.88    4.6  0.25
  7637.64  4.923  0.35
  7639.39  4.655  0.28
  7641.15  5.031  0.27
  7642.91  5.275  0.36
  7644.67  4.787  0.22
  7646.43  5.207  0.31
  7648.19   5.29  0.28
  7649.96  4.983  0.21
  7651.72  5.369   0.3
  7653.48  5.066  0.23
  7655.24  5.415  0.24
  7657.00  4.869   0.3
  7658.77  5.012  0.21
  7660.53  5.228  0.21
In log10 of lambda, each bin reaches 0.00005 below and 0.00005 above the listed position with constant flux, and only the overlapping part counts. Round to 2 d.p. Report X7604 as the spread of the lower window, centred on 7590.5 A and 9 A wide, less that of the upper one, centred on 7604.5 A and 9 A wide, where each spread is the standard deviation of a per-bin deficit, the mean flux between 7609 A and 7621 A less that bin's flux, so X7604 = 0.01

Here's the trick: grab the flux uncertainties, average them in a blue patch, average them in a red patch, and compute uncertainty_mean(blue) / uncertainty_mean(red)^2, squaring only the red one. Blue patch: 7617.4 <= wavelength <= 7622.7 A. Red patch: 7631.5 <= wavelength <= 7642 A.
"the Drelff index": 2.5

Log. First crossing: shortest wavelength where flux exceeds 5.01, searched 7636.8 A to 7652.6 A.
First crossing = 7641.15 A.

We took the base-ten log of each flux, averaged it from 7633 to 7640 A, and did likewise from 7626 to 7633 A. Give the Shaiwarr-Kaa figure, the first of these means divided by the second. 1.05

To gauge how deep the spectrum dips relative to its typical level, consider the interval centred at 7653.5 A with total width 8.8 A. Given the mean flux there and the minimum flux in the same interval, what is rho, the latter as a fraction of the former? 0.947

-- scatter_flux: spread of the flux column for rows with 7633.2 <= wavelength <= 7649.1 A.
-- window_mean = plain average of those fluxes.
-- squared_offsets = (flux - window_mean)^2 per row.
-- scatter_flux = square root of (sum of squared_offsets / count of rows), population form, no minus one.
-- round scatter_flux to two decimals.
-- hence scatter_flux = 0.42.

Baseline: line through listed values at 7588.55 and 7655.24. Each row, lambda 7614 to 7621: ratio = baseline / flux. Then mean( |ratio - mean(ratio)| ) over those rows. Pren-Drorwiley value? 0.14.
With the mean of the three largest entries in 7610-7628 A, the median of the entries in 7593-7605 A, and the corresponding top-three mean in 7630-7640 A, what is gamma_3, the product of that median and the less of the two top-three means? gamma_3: 24.8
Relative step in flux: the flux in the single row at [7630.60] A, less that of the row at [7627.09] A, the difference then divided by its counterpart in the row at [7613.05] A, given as 0.15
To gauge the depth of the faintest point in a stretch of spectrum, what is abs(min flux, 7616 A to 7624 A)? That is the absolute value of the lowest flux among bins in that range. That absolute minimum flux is 3.71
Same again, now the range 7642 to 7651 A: 4.79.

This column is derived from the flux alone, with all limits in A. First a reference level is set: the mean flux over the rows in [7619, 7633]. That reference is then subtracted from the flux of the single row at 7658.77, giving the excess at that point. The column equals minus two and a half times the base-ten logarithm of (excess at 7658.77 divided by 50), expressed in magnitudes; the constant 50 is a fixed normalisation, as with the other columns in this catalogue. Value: 4.40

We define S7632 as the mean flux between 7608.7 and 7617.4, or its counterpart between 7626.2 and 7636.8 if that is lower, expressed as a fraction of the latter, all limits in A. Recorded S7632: 1.00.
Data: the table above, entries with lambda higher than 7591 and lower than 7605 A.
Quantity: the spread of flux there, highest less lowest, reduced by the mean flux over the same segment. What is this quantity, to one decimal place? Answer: -4.1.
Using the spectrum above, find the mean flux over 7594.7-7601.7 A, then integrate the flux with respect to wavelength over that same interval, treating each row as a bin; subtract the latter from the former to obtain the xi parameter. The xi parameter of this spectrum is -31.6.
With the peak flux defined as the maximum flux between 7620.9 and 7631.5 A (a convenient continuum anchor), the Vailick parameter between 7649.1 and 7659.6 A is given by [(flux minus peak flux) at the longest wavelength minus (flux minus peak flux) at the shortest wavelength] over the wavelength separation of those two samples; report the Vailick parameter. 0.00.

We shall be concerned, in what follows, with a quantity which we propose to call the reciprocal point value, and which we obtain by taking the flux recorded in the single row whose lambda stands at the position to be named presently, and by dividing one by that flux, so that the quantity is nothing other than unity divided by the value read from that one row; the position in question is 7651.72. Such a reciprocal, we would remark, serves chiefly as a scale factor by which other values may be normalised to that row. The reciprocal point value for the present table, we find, 0.186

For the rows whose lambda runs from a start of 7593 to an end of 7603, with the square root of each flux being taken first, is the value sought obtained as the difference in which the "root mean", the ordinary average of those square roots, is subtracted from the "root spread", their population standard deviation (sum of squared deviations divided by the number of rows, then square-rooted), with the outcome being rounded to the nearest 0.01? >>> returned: -2.21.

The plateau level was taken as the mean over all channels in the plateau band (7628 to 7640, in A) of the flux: 4.39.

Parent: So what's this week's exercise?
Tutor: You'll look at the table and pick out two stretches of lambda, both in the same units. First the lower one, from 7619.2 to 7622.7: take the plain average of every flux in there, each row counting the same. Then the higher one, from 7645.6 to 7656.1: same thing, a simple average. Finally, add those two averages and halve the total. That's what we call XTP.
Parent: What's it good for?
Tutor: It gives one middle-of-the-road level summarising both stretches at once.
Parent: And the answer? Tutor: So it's 4.58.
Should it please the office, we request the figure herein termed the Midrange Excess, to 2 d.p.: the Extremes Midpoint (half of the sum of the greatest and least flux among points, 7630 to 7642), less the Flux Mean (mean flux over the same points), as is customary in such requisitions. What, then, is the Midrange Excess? -0.10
